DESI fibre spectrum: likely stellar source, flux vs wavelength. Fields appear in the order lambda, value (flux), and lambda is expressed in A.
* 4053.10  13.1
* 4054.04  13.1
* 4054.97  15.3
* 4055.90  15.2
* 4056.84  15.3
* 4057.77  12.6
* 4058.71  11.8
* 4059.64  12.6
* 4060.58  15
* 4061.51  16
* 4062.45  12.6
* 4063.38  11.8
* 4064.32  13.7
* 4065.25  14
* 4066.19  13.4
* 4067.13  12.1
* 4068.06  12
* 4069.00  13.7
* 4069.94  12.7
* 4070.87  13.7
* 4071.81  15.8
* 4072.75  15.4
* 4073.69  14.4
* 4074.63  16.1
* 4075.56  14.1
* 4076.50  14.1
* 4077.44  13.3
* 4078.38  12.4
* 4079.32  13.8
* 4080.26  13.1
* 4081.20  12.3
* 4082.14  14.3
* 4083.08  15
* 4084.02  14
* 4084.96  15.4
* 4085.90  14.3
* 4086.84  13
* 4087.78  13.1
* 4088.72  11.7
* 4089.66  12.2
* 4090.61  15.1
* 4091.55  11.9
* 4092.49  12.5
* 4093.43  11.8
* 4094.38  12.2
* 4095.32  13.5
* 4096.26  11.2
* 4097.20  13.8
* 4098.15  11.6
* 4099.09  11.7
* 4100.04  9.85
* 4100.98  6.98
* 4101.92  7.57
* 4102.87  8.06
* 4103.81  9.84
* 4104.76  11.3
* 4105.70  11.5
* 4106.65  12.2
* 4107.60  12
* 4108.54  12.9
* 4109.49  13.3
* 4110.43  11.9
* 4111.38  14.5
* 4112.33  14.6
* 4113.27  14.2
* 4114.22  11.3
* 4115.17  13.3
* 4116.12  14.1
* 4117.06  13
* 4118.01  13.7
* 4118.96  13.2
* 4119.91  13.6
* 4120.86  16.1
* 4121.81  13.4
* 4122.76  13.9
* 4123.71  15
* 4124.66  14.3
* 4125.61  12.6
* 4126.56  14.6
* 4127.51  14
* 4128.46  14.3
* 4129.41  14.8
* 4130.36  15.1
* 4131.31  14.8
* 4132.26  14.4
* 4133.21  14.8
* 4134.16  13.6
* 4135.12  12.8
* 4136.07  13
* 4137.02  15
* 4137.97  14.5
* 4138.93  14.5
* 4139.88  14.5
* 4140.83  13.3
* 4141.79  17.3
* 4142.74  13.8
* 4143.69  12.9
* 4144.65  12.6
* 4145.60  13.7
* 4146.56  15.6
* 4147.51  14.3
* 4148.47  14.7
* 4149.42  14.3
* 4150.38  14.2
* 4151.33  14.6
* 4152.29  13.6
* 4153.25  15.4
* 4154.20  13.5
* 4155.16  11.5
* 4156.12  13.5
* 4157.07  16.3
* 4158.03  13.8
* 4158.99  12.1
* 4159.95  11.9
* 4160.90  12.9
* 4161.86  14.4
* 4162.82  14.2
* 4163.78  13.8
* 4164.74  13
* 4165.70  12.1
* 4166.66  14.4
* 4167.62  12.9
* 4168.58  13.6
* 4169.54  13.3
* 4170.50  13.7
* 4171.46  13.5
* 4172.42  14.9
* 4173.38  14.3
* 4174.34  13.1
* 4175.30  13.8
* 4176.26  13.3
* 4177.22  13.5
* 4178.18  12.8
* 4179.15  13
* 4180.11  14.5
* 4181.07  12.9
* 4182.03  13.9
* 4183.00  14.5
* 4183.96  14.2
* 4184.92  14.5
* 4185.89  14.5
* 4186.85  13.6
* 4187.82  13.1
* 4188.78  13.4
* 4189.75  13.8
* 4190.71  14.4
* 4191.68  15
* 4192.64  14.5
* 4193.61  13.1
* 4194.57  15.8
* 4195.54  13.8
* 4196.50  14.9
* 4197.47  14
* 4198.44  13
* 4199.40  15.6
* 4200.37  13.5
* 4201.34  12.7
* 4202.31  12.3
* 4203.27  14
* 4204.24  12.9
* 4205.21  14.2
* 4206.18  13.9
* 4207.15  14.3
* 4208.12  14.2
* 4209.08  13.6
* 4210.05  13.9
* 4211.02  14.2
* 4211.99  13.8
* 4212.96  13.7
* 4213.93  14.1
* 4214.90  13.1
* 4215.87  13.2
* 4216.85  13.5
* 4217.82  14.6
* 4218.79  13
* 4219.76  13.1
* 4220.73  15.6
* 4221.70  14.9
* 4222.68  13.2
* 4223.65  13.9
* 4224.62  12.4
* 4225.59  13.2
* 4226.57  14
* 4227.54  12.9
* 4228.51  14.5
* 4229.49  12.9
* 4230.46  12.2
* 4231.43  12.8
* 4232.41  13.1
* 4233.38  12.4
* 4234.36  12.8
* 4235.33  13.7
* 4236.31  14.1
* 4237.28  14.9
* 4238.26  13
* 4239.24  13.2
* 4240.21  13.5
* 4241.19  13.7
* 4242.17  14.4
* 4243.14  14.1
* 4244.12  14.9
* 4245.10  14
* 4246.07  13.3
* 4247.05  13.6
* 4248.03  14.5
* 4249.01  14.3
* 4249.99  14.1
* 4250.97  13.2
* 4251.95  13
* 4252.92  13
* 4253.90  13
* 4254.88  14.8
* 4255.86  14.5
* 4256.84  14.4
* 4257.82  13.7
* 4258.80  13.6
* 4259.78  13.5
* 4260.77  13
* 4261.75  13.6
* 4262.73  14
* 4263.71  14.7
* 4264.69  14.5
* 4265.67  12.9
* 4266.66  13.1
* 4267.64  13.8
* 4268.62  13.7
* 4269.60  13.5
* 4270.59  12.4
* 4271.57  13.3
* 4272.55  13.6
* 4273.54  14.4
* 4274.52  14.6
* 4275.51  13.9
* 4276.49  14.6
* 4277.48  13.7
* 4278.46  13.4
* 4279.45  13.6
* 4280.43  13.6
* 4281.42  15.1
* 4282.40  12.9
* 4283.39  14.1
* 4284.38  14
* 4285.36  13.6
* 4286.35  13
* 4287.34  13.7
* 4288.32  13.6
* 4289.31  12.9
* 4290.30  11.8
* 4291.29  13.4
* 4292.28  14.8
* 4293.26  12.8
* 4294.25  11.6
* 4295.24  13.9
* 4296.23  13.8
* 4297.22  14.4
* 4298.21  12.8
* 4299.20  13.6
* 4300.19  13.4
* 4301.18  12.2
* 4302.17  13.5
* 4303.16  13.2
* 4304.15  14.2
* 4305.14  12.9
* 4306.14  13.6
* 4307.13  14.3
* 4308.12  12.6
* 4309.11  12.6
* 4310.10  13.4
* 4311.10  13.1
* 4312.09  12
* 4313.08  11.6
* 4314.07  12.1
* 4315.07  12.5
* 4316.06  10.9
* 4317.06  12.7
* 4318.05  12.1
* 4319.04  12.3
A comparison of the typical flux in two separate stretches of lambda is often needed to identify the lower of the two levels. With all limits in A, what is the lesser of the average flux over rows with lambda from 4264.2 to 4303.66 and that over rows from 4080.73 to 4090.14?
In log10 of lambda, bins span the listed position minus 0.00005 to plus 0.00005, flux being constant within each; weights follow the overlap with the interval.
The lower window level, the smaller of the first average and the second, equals 13.5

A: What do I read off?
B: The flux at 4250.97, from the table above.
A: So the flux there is 13.2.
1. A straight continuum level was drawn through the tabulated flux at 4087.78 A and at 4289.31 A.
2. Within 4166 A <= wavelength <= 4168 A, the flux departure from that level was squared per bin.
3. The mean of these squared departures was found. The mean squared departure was 1.0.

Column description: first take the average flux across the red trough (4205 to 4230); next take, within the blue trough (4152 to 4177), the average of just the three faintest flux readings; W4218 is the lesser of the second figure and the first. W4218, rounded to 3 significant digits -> 11.8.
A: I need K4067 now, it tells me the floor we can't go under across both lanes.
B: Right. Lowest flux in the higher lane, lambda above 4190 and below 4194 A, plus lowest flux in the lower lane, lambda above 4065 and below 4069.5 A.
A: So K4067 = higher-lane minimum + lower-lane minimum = 25.1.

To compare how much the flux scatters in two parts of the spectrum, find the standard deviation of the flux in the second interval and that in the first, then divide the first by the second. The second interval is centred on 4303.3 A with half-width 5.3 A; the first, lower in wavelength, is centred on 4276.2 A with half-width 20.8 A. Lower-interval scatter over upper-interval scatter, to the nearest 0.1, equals 1.2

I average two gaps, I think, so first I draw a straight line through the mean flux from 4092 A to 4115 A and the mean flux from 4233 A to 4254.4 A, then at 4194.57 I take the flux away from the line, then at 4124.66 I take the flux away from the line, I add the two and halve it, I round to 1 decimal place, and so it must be -2.6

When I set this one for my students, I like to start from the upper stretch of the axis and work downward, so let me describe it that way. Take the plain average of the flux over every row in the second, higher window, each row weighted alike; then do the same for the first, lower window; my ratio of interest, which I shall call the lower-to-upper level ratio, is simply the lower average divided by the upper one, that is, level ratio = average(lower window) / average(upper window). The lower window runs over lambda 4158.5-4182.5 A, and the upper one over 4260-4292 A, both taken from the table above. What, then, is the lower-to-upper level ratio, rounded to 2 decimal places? 0.99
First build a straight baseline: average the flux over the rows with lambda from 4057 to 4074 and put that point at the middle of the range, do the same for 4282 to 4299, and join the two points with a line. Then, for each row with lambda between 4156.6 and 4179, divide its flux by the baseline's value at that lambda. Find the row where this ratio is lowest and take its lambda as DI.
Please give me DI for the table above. 4159.95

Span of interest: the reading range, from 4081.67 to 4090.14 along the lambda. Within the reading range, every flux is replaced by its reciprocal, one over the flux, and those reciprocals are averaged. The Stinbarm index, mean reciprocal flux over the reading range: 0.0737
